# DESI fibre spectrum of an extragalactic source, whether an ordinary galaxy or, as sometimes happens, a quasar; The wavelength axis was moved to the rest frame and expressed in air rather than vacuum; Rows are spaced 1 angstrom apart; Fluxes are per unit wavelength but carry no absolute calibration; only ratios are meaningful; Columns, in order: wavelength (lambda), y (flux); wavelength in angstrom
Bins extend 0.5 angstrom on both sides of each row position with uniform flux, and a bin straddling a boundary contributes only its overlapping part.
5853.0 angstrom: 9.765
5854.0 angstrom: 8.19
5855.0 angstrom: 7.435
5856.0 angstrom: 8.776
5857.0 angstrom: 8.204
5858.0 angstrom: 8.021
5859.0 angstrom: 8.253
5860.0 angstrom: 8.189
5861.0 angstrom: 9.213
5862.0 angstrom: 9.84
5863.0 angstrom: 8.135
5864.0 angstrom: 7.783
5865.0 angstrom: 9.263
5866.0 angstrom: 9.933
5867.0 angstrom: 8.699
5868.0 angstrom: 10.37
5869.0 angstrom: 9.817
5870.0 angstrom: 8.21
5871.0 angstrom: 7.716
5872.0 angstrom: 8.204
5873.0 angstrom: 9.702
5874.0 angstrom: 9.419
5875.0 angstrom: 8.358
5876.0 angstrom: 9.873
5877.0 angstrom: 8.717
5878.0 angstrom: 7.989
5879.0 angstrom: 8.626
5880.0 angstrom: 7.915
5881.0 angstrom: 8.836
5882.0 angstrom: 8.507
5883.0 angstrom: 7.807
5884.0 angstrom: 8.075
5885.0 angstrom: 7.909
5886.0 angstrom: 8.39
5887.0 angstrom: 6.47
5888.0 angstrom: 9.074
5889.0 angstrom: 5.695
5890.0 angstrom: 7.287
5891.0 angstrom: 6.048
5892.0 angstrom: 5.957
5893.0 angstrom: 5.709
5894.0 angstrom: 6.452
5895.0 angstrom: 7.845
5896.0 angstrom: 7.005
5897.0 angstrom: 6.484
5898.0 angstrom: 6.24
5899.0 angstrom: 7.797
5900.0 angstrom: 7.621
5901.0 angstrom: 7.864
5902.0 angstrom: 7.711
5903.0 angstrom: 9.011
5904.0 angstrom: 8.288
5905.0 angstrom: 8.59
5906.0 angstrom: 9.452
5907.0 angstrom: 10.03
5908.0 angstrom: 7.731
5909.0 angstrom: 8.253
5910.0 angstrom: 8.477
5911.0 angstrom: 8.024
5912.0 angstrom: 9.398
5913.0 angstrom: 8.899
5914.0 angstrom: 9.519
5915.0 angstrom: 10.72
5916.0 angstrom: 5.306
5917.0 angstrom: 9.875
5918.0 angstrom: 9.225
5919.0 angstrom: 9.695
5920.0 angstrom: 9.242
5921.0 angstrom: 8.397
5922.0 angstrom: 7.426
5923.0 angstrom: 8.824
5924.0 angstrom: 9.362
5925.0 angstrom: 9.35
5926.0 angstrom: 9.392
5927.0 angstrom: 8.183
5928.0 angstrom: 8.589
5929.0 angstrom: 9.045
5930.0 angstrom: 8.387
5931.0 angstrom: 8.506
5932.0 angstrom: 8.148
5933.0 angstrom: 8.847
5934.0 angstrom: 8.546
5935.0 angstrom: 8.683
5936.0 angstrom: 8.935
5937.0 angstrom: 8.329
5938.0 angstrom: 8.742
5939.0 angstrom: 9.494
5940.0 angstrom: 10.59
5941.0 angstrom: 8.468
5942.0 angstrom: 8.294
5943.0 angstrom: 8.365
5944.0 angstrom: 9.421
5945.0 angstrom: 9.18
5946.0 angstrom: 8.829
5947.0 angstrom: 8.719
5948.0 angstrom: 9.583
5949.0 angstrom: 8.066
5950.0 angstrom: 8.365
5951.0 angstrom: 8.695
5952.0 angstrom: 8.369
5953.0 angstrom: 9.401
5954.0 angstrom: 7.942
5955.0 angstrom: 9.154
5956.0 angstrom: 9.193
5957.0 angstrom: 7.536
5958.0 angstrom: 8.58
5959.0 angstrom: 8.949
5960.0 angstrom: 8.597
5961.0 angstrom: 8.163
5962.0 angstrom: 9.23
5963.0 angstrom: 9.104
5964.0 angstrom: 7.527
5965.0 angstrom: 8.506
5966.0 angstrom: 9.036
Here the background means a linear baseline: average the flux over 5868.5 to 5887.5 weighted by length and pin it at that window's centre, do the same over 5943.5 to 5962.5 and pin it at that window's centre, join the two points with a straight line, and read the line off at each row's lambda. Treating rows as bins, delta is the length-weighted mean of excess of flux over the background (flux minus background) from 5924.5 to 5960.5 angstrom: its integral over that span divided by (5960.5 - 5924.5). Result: 0.07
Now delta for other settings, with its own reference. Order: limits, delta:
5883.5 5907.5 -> -0.97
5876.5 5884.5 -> -0.15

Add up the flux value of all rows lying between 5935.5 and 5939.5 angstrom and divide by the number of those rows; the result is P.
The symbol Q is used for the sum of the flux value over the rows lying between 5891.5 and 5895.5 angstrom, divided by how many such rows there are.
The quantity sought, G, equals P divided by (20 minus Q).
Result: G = 0.66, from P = 8.9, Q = 6.5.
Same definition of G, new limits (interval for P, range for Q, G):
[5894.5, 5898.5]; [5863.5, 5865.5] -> 0.60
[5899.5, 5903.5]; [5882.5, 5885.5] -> 0.67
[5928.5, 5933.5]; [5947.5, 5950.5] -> 0.76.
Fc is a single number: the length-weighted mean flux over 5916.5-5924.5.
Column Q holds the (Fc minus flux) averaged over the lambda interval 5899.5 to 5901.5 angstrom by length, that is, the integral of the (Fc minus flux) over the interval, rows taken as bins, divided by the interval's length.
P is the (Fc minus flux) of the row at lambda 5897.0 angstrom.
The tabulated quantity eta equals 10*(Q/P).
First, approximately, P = 2.5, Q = 1.3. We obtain 5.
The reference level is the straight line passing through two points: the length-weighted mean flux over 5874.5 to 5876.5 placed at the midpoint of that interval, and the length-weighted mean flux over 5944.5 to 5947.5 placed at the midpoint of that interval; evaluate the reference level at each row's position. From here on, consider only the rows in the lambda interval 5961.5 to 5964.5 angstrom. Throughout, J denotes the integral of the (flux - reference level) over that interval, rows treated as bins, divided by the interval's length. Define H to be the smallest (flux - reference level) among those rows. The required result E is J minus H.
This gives 1.1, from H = -1.3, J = -0.24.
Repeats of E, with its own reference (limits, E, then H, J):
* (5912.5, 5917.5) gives 3.6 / -3.7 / -0.14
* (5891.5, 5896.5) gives 0.9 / -3.4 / -2.47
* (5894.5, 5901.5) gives 1.0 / -2.8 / -1.78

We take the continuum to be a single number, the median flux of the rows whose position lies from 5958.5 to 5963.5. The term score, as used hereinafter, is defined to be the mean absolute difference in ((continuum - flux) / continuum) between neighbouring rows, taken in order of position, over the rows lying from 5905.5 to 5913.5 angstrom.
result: 0.095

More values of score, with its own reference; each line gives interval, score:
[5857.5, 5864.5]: 0.075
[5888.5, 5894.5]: 0.087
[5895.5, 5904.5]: 0.069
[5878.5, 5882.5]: 0.073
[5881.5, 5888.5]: 0.114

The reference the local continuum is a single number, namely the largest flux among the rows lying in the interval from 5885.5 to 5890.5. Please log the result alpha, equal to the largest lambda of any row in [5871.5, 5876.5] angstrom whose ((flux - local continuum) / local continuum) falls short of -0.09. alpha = 5872.0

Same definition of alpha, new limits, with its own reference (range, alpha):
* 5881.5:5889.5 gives 5889.0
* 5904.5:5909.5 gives 5909.0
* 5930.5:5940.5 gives 5932.0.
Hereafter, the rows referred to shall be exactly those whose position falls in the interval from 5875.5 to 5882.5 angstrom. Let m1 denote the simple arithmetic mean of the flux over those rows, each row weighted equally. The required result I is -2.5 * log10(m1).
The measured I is -2.34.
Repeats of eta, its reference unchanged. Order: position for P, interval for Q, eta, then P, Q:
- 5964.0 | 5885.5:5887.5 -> 11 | 1.5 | 1.6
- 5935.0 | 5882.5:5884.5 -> 33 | 0.3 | 1.1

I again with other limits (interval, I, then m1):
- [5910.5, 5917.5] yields -2.36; 8.8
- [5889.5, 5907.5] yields -2.19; 7.5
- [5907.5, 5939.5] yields -2.35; 8.7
